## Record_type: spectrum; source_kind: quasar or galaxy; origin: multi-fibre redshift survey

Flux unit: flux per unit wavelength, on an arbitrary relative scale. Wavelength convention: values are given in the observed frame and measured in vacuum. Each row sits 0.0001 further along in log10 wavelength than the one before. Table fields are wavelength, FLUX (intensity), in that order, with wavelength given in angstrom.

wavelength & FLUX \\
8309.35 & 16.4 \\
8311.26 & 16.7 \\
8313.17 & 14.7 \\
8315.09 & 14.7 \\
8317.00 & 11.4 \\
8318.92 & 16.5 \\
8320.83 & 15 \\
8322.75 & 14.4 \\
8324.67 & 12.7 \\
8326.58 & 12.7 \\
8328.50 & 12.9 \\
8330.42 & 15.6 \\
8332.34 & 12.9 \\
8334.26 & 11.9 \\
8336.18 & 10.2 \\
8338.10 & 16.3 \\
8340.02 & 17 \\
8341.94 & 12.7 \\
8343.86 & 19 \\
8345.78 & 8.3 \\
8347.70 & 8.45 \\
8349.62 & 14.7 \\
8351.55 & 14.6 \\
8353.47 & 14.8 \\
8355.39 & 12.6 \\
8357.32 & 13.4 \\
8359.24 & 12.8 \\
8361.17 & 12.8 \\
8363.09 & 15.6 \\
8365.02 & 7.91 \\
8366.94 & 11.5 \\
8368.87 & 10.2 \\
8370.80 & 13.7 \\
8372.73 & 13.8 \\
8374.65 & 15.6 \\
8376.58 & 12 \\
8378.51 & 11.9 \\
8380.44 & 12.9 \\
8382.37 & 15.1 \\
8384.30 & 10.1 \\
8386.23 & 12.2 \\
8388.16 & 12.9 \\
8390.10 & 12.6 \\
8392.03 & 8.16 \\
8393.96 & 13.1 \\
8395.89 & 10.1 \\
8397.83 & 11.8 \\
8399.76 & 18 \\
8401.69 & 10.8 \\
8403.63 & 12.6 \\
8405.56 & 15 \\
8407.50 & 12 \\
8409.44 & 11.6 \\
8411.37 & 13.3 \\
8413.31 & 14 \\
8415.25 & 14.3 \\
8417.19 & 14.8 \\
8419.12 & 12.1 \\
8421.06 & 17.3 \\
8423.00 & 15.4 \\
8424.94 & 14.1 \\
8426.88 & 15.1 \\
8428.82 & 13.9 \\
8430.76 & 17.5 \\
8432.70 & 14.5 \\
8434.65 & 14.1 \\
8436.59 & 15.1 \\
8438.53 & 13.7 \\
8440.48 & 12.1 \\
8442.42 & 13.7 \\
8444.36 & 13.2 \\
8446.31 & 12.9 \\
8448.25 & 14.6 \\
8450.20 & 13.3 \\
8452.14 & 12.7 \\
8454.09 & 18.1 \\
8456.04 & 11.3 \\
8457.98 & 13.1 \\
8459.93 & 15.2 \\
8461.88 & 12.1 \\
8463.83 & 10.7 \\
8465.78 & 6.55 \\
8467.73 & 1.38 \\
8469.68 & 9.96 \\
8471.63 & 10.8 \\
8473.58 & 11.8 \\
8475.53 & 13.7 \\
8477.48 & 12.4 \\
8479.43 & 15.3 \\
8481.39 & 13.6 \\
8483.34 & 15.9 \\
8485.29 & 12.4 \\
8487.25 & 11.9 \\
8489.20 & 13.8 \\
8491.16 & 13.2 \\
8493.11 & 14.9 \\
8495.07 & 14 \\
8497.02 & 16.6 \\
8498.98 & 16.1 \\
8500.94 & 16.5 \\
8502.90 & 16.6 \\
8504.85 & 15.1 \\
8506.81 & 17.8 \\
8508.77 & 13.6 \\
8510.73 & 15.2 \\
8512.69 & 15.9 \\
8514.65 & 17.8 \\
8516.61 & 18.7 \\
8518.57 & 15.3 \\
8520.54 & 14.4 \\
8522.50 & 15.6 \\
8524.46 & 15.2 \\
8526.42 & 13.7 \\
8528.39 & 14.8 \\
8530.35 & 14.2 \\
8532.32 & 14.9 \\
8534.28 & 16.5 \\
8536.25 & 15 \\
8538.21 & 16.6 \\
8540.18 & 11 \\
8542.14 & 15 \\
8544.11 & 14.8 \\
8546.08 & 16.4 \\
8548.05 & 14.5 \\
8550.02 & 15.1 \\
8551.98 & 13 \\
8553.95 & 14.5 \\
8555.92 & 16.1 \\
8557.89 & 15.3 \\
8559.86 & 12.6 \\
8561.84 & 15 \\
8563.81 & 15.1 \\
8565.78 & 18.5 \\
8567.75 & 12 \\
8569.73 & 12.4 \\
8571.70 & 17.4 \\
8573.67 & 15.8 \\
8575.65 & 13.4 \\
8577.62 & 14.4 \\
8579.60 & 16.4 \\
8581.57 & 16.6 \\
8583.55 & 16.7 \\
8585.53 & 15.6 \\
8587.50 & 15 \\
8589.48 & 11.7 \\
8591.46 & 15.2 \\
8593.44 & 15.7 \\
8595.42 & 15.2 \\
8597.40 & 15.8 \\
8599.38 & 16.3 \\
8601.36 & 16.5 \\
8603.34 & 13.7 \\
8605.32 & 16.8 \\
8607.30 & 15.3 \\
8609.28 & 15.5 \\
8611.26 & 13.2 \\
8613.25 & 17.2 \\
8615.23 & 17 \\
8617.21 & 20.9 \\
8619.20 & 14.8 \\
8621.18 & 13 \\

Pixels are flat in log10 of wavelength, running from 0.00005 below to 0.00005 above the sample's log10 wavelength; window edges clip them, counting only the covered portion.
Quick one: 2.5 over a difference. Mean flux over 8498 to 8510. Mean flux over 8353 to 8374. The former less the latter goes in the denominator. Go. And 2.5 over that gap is 0.8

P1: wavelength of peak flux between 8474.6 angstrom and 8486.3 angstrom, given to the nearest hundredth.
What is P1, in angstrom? 8483.34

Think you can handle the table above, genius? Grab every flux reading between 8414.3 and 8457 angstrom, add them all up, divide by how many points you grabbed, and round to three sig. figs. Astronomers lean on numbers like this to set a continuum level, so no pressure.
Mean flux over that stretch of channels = 14.3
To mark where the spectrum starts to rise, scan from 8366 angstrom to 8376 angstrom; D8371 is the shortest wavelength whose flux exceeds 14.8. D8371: 8374.65 angstrom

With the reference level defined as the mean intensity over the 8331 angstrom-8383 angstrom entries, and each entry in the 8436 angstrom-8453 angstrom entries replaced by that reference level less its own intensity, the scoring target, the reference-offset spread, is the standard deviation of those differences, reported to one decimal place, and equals 0.9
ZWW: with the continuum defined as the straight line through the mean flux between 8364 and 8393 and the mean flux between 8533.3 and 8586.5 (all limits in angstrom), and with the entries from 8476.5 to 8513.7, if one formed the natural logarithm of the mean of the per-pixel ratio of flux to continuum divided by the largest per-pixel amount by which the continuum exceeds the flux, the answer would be -0.6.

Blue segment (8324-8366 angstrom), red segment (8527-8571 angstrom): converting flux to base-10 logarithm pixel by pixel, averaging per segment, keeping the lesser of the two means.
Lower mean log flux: 1.11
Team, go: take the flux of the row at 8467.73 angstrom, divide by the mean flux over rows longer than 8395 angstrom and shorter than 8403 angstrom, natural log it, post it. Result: -2.22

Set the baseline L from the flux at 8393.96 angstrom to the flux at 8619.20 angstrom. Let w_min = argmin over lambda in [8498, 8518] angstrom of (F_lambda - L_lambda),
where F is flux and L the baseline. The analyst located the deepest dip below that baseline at 8508.77 angstrom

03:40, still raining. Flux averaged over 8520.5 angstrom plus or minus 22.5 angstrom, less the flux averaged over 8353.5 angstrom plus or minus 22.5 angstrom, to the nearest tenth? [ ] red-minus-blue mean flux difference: 2.4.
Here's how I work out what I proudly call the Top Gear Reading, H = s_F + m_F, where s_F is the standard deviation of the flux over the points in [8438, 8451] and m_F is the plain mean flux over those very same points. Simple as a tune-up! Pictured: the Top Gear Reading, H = 14.1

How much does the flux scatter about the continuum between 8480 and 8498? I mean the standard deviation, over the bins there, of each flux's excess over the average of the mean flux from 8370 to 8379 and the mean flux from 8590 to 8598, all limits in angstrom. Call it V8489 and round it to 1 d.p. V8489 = 1.5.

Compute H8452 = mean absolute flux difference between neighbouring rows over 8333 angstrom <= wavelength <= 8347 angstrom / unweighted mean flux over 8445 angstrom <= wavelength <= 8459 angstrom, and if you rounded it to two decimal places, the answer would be 0.36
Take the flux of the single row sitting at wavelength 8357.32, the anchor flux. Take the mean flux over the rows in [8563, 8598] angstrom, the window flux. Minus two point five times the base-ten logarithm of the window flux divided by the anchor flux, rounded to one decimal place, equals -0.1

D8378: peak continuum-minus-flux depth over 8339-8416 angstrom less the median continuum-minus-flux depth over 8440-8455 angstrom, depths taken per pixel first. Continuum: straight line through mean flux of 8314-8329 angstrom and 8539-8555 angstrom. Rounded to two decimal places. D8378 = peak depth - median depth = 5.16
